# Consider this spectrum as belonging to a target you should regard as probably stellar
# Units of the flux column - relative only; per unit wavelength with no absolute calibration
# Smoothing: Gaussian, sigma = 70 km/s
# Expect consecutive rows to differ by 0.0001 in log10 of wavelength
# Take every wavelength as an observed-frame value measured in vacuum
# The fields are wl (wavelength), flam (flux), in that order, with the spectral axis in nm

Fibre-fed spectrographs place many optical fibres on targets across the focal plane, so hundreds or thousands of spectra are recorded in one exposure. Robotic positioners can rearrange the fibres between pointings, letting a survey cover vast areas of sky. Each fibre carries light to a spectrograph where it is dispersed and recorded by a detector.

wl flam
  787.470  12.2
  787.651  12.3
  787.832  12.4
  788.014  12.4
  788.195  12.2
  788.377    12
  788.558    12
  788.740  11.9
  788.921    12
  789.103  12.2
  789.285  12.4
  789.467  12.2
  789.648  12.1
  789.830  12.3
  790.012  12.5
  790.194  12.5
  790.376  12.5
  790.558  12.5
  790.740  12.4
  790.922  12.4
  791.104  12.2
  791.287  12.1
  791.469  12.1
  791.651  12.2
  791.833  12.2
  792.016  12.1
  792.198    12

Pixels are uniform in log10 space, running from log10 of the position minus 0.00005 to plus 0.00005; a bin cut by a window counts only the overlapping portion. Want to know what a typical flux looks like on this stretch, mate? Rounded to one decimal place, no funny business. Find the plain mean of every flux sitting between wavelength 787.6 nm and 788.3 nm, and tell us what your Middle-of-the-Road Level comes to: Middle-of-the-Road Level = 12.3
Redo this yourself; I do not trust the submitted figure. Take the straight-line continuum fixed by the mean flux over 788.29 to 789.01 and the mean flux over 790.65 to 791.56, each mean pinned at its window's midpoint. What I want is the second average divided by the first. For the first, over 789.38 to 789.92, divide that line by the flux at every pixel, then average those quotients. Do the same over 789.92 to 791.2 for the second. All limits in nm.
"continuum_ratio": 0.99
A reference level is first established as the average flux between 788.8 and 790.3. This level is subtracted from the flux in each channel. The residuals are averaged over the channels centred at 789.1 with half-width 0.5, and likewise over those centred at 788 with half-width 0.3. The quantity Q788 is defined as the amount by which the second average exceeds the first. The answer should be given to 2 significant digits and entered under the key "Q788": 0.19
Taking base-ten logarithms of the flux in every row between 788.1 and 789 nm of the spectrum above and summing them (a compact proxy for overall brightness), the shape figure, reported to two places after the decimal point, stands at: 5.40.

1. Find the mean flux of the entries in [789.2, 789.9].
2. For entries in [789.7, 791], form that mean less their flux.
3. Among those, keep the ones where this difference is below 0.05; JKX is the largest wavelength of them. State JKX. 790.922 nm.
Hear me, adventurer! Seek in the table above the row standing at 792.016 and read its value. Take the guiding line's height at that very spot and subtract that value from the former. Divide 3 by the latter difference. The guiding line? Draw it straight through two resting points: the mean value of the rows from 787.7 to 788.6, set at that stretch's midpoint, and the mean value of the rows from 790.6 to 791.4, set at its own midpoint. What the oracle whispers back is 15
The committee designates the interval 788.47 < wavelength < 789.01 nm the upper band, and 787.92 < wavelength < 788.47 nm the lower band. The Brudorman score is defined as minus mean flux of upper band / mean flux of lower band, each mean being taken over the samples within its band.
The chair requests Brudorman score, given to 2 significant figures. -0.98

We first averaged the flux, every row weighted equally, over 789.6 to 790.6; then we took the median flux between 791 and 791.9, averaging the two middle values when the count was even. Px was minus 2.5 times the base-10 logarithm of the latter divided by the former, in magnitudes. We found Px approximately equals 0.02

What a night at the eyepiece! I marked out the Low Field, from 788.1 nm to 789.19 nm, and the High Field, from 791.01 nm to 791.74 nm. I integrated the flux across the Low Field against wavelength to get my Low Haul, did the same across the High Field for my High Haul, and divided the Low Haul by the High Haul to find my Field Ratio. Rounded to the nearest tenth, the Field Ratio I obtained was 1.5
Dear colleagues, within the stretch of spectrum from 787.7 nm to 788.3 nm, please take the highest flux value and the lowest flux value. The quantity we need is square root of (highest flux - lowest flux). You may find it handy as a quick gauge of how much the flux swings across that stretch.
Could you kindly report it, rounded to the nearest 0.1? 0.4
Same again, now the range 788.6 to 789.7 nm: 0.7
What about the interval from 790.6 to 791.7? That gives 0.5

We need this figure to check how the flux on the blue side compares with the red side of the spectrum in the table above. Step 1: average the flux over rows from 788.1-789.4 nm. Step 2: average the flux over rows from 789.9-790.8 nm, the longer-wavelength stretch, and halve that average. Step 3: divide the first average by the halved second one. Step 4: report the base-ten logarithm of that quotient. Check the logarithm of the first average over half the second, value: 0.288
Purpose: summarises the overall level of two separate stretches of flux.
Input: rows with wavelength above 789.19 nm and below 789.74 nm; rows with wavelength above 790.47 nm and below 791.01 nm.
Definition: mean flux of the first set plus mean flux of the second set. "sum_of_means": 24.7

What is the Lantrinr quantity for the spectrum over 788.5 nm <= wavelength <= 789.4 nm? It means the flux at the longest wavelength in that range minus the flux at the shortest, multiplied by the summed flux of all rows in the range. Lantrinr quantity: 24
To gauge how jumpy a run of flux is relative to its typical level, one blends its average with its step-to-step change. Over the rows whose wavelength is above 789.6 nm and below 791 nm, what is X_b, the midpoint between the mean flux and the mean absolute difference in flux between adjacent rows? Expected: 6.24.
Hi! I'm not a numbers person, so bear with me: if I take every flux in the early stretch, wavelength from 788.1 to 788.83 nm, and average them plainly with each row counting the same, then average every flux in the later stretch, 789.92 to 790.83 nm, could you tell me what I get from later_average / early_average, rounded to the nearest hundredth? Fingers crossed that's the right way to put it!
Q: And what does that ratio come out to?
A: 1.04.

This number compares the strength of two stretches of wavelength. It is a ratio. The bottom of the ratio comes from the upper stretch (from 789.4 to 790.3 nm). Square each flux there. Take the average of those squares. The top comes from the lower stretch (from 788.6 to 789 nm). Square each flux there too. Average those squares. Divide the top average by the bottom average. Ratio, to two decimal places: 0.94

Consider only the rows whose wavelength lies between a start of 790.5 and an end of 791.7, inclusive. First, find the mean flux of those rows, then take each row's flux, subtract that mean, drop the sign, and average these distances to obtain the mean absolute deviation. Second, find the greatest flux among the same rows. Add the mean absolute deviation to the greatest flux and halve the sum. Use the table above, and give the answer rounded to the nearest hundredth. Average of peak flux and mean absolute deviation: 6.32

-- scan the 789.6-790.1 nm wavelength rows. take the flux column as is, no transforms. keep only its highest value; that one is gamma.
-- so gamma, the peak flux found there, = 12.5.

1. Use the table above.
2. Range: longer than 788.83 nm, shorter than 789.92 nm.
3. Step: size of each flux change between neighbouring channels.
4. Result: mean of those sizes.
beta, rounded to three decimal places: 0.180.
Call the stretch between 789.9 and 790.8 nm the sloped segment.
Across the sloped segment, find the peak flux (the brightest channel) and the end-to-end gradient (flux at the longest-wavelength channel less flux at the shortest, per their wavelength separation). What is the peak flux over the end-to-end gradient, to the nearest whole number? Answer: -91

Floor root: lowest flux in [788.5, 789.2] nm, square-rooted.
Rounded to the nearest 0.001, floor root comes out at 3.450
